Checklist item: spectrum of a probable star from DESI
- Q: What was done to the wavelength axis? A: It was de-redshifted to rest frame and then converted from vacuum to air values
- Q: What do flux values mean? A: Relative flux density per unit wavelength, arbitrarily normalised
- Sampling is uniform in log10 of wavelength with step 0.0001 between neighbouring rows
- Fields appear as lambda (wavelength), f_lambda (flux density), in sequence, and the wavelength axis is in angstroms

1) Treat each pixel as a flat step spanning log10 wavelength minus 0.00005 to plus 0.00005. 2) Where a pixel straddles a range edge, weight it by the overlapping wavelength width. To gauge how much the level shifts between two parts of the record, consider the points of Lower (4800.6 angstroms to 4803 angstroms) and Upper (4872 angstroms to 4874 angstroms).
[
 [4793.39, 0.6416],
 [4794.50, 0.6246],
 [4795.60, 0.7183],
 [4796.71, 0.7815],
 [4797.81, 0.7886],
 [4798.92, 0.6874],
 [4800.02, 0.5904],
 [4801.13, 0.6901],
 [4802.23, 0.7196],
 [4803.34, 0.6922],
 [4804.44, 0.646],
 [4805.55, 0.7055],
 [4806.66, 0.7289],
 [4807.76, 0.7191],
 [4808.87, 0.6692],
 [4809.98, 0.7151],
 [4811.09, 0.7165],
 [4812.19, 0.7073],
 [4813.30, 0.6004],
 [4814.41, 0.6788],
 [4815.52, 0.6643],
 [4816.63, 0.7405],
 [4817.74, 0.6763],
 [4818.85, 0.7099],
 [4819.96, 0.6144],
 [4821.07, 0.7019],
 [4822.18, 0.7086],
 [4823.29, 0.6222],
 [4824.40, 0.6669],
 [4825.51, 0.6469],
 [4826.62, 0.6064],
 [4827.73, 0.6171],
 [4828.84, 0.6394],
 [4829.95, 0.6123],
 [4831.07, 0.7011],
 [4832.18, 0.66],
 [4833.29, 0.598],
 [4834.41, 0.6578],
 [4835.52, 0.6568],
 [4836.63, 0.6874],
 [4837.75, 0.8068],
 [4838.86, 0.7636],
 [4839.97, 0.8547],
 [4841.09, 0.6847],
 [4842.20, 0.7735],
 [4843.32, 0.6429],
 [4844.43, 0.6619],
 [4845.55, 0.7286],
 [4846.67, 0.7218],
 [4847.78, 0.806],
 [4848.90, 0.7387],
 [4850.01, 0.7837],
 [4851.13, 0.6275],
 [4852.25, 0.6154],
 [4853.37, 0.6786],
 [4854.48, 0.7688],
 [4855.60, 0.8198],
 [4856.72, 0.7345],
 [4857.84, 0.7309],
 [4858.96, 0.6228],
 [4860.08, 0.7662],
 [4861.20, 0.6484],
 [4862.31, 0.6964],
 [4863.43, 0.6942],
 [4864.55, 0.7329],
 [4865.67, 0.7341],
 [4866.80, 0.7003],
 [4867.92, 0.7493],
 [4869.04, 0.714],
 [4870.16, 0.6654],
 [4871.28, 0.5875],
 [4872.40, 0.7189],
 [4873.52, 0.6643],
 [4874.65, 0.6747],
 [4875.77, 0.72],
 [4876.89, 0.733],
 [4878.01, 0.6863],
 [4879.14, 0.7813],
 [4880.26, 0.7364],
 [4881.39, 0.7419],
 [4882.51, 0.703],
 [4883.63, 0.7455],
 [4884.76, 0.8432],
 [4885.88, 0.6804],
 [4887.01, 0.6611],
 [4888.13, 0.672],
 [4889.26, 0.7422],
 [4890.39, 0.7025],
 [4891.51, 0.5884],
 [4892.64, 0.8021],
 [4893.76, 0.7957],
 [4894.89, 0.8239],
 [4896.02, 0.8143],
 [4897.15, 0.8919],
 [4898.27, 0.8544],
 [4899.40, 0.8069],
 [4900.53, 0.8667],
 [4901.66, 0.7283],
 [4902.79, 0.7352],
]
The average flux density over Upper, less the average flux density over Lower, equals -0.013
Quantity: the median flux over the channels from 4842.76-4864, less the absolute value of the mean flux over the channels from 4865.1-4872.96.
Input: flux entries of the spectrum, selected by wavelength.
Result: 0.03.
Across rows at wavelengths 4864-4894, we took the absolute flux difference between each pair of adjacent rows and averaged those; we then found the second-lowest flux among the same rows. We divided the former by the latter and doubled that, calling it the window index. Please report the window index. 0.20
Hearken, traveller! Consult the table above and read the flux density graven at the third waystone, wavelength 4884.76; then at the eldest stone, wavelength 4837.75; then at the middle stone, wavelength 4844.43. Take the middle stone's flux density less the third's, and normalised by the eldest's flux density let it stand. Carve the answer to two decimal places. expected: -0.22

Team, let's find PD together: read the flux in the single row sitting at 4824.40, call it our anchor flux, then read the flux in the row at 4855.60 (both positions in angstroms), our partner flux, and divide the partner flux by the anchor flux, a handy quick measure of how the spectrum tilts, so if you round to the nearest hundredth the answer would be 1.23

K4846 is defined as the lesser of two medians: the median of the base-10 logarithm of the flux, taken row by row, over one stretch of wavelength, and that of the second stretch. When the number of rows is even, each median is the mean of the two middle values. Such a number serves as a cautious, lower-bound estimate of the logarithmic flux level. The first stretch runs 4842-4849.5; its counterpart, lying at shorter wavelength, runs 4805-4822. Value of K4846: -0.152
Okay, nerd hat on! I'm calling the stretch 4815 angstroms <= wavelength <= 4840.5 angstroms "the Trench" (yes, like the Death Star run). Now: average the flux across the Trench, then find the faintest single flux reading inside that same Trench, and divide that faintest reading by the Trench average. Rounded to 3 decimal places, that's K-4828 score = 0.881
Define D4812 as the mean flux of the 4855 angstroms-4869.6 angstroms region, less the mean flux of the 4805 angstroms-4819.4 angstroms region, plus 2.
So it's 2.02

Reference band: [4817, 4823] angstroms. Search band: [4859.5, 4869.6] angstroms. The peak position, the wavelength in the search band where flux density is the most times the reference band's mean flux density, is 4860.08 angstroms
